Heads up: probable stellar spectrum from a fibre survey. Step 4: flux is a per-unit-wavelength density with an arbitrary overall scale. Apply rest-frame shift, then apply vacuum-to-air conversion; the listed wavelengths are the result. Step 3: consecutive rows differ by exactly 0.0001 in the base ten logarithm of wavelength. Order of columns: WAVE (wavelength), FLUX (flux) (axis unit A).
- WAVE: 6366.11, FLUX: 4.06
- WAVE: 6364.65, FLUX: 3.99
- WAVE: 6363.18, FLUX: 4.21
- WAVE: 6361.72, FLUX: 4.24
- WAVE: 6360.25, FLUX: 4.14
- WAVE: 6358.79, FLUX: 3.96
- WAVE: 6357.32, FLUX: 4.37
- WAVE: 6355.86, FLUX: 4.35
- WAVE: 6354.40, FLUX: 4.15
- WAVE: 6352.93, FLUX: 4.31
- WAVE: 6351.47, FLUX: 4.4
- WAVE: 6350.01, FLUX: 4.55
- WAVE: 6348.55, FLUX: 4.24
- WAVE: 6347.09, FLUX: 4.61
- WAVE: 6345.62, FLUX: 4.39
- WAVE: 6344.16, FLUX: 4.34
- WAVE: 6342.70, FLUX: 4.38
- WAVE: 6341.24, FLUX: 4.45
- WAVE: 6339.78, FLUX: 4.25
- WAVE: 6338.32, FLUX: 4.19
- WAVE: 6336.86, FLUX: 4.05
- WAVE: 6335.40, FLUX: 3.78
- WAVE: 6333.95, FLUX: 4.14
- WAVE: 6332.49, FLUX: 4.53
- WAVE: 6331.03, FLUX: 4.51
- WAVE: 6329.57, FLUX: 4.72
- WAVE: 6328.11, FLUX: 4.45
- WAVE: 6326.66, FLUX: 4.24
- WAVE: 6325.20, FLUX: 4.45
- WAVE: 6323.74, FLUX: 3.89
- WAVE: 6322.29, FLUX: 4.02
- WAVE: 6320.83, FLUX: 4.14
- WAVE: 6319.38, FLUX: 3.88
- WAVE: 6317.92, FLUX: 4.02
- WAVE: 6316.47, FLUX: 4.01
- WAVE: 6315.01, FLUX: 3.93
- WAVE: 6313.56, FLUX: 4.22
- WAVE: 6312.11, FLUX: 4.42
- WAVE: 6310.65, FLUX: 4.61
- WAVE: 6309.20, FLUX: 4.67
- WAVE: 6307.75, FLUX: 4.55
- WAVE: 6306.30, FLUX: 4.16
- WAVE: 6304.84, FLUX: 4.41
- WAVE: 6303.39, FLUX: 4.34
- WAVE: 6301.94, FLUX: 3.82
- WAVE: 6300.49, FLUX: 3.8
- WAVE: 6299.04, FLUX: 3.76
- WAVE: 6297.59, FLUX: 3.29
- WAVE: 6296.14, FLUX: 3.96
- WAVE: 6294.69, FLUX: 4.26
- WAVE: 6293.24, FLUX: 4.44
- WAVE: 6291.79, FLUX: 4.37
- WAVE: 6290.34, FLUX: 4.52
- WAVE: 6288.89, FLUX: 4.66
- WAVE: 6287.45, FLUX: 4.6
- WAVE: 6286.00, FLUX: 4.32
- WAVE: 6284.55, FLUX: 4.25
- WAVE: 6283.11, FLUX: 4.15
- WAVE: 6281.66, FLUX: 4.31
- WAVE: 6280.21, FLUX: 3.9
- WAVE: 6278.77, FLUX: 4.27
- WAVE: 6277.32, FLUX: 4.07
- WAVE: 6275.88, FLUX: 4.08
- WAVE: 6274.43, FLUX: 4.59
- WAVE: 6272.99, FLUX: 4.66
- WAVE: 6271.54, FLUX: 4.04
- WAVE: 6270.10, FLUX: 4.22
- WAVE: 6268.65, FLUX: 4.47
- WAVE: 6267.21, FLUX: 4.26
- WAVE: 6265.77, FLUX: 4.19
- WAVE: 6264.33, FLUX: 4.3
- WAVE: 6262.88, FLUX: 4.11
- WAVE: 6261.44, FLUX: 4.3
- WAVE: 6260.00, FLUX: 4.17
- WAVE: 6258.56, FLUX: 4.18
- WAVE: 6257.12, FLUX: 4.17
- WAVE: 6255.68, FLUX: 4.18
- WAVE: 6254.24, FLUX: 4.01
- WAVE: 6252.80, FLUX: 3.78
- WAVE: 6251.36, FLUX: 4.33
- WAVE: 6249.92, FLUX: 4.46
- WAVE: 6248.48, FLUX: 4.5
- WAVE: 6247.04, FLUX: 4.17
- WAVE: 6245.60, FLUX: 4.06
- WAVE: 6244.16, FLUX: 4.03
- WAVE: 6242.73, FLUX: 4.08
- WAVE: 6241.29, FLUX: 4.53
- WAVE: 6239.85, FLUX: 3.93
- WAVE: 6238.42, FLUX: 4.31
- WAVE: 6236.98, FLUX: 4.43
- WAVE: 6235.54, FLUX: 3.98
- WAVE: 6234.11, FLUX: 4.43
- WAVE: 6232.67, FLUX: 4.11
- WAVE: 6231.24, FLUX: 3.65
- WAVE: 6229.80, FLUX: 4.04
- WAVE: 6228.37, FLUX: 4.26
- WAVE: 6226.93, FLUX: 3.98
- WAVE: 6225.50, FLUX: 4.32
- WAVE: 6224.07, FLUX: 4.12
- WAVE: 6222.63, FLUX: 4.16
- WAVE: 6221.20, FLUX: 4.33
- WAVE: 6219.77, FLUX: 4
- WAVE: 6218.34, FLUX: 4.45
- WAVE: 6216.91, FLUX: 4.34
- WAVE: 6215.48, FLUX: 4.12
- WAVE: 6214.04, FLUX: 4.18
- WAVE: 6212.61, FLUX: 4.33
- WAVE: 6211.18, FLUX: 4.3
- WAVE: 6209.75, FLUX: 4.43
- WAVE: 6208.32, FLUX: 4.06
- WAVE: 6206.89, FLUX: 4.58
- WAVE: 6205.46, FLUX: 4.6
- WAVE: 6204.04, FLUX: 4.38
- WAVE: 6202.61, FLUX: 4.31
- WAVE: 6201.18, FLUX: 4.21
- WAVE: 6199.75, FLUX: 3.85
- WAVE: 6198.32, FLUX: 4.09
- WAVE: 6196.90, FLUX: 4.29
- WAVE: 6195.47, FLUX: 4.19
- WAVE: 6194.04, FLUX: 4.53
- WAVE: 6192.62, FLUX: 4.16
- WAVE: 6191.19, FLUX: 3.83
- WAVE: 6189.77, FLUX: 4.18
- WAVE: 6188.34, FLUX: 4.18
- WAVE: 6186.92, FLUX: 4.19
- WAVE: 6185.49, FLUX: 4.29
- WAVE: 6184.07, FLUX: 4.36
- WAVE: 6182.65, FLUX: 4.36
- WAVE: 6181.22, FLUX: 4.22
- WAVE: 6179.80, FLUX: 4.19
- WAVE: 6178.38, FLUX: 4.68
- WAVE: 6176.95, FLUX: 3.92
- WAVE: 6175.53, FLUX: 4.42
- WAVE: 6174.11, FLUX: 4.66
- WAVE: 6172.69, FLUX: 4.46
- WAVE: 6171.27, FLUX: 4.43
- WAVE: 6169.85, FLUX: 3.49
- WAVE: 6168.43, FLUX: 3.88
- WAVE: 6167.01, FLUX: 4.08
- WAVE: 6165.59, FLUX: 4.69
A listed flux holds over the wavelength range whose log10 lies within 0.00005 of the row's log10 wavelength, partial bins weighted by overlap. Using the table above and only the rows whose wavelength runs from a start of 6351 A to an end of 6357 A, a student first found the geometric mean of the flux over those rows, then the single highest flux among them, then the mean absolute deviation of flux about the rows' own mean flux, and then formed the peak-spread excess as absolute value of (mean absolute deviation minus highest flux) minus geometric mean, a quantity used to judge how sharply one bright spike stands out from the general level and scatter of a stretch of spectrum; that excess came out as 0.022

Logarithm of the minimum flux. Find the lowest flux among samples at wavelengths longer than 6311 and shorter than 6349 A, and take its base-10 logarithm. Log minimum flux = 0.577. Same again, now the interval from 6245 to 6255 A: 0.577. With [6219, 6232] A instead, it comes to 0.562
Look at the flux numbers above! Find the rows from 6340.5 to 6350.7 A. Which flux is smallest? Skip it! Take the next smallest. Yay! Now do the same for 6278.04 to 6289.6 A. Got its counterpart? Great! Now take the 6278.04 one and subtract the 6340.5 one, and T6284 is -0.19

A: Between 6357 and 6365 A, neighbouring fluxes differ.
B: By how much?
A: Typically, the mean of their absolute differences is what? 0.188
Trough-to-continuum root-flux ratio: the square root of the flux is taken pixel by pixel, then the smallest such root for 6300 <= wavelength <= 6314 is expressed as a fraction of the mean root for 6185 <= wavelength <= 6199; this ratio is 0.952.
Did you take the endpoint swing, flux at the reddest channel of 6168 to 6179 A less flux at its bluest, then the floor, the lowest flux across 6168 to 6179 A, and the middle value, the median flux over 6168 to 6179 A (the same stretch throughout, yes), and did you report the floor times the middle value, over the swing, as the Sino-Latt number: 19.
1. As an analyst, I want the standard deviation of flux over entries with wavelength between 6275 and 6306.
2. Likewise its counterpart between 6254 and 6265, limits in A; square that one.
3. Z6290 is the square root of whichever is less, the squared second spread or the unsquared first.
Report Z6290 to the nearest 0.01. 0.09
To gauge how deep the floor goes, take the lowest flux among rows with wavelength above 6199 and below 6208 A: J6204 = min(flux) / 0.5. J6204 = 7.7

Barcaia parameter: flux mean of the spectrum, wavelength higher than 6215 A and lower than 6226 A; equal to 4.23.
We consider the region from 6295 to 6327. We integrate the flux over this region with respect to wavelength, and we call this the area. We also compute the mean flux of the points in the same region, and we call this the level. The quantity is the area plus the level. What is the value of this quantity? 136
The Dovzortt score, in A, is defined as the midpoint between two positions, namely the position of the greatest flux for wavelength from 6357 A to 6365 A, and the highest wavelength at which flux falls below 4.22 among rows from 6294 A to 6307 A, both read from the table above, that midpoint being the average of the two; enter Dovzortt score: 6331.8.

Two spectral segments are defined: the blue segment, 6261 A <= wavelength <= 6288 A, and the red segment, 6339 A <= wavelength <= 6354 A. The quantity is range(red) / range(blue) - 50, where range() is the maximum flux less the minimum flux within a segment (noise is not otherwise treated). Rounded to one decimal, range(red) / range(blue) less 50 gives -49.5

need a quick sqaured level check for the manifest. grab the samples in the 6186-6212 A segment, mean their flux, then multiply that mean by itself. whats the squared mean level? 18.0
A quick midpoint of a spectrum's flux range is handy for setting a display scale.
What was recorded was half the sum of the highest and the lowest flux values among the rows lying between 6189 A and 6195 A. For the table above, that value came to 4.18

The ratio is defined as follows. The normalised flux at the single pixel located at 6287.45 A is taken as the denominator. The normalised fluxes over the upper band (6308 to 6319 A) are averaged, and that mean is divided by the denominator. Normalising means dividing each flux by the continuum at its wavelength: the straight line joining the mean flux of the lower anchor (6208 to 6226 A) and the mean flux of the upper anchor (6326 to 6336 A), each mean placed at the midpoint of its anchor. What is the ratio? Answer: 0.92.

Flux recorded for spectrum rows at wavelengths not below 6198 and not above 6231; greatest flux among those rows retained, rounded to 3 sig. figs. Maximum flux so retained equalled 4.60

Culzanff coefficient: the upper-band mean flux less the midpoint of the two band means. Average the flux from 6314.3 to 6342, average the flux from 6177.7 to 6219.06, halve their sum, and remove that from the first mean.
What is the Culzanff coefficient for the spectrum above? -0.04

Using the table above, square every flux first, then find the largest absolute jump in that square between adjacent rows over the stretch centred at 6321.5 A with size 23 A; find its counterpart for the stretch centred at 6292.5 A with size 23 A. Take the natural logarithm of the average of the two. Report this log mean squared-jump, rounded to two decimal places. 1.56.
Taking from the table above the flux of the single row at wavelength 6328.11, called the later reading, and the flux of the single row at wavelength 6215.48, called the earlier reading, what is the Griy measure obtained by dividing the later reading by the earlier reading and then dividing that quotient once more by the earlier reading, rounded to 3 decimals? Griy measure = 0.262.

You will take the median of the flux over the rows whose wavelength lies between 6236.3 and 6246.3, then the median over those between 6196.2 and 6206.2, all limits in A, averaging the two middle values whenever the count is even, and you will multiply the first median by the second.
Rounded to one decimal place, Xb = 17.5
